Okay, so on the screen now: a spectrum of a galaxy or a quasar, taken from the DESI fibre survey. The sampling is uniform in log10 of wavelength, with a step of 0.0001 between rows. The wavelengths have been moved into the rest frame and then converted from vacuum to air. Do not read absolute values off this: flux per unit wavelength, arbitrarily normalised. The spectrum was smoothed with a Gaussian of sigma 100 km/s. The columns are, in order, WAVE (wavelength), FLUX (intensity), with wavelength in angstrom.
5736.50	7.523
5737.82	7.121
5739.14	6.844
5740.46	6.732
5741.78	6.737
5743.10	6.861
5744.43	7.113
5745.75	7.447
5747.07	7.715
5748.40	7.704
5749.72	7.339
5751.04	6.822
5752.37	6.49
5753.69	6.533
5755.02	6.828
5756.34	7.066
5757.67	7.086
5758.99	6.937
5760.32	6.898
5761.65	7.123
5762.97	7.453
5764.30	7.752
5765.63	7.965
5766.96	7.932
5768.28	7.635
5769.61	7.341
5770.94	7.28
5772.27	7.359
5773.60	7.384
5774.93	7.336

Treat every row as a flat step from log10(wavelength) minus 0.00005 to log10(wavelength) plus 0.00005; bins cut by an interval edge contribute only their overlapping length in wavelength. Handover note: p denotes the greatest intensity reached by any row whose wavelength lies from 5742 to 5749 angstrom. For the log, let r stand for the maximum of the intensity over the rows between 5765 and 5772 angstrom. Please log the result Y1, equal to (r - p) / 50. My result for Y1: 0.005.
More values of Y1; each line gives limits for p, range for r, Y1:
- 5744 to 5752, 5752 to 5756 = -0.018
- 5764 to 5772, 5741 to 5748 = -0.005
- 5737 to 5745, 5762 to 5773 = 0.017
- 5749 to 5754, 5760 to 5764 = 0.002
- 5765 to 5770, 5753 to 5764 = -0.010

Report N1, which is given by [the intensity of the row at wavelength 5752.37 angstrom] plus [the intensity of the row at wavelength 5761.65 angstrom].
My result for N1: 13.6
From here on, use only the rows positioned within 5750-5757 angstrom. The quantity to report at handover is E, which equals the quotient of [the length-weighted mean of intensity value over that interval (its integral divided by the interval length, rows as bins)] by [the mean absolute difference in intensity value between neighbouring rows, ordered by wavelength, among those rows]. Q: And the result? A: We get 29.9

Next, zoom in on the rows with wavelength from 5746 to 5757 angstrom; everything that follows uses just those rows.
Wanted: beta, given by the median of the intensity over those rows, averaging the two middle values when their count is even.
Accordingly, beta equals 6.95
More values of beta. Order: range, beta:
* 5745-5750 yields 7.58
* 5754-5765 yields 7.08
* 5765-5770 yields 7.78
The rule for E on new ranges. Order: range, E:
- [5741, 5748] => 29.4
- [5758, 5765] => 32.4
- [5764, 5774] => 52.9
